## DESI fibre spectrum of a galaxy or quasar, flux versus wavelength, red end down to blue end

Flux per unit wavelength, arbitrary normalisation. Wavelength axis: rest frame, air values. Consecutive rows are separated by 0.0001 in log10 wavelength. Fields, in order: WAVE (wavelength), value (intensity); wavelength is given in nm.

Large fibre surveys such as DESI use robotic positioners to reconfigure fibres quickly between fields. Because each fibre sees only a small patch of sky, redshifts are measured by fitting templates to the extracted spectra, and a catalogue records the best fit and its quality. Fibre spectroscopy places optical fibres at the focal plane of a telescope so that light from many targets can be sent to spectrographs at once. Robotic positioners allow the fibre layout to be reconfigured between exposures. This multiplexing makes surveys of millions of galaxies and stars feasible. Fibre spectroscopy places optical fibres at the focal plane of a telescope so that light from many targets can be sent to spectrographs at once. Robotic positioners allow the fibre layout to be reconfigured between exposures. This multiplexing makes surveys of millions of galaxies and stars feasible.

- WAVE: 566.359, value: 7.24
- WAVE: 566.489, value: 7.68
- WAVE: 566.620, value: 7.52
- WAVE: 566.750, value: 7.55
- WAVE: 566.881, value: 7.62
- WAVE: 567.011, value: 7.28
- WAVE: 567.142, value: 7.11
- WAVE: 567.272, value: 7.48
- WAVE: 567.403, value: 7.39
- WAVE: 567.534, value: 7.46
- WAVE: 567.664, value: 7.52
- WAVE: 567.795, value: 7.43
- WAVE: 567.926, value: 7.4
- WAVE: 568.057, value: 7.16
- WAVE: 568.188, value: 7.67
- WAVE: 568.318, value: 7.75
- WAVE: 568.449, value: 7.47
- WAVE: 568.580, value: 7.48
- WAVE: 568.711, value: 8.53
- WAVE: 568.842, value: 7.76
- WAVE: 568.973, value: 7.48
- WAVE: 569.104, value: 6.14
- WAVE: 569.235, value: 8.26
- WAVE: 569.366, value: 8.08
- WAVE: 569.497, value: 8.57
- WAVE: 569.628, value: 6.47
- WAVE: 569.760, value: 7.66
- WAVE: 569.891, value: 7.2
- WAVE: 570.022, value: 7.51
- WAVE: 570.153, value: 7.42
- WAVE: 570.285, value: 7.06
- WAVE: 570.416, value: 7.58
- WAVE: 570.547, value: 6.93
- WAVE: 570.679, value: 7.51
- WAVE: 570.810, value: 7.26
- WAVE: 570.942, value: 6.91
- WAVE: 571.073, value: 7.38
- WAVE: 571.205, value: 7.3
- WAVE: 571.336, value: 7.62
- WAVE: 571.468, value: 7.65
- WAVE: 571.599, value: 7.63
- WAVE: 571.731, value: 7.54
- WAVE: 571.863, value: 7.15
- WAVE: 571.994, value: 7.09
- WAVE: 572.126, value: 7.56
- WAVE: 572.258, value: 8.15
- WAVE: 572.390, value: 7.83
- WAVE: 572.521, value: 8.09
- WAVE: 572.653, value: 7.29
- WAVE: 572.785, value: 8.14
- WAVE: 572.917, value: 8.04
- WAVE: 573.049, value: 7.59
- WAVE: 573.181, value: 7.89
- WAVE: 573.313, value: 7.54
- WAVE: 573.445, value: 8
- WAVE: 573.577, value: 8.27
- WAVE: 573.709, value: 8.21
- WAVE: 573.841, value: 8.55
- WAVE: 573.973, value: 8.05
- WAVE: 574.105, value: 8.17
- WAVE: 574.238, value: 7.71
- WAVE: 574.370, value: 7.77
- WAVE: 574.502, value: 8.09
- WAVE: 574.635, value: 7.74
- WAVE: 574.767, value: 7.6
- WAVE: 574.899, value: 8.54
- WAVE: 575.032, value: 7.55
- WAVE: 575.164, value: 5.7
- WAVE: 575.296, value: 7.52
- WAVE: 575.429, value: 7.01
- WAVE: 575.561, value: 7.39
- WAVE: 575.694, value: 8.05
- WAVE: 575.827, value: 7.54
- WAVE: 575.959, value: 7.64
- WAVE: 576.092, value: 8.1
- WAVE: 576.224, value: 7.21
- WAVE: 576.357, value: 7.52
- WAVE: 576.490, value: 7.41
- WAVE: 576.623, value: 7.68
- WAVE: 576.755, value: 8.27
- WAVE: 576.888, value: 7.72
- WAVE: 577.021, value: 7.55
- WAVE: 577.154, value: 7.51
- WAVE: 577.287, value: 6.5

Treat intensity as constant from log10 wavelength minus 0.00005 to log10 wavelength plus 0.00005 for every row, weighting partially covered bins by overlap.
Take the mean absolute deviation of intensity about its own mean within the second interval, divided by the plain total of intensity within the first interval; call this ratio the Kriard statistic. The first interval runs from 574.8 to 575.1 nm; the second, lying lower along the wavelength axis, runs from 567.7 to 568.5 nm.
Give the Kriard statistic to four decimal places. 0.0095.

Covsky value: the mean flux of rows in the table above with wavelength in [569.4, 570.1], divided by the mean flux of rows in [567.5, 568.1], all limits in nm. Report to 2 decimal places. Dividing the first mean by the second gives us 1.01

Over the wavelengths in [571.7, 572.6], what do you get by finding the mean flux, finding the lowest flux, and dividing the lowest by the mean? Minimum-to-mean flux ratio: 0.93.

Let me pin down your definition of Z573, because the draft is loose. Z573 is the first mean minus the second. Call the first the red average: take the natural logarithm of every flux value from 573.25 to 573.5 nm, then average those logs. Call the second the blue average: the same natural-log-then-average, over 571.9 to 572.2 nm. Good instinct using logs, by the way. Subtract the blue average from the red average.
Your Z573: 0.06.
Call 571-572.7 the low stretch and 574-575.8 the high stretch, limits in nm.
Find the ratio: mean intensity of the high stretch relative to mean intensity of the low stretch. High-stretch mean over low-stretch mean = 1.01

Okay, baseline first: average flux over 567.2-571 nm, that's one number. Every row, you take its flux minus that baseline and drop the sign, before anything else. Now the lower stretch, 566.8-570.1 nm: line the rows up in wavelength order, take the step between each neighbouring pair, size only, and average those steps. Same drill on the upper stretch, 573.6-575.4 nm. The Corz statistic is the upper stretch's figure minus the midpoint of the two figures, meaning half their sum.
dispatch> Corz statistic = 0.17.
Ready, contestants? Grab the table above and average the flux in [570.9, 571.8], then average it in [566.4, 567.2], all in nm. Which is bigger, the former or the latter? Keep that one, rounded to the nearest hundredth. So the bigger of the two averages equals 7.46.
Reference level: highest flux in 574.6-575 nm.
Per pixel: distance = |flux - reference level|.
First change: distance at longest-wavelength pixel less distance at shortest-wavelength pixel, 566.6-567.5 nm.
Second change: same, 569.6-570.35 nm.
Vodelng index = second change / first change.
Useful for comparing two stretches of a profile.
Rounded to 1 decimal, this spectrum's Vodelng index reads -4.5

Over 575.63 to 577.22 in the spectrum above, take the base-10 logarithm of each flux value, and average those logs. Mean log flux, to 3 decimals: 0.885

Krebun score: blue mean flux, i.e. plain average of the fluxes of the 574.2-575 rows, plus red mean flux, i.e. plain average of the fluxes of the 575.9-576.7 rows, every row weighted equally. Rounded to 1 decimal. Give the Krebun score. 15.5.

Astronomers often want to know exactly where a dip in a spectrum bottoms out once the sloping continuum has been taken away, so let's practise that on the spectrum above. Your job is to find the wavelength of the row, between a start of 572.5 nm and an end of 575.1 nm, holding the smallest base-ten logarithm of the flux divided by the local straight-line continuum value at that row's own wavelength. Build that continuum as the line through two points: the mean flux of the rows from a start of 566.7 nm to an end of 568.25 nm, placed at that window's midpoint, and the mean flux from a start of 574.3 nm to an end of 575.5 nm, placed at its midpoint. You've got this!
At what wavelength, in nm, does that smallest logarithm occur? 572.653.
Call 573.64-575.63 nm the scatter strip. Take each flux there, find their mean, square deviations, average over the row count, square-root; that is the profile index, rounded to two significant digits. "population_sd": 0.67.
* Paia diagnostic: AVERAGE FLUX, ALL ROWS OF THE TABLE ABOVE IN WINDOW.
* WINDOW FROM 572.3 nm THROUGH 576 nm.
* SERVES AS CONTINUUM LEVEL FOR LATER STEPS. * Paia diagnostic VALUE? 7.77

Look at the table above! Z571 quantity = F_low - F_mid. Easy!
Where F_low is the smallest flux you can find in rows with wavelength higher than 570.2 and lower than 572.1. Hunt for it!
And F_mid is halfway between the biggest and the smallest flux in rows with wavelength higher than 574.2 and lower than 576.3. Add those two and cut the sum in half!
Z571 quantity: -0.2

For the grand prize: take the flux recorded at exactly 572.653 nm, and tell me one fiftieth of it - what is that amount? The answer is 0.146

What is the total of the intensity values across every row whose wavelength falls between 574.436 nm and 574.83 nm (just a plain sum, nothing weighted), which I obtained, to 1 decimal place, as 23.4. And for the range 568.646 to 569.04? 23.8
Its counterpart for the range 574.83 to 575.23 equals 21.8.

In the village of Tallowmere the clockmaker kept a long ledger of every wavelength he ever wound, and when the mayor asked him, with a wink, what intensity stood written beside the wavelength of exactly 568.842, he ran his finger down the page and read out 7.76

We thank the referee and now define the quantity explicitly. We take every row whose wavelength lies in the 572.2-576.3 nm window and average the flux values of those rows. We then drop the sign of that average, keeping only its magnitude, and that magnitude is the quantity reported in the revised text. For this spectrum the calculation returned 7.77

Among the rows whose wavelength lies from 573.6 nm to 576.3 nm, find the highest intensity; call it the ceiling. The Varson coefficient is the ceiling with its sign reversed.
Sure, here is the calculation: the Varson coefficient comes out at -8.55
